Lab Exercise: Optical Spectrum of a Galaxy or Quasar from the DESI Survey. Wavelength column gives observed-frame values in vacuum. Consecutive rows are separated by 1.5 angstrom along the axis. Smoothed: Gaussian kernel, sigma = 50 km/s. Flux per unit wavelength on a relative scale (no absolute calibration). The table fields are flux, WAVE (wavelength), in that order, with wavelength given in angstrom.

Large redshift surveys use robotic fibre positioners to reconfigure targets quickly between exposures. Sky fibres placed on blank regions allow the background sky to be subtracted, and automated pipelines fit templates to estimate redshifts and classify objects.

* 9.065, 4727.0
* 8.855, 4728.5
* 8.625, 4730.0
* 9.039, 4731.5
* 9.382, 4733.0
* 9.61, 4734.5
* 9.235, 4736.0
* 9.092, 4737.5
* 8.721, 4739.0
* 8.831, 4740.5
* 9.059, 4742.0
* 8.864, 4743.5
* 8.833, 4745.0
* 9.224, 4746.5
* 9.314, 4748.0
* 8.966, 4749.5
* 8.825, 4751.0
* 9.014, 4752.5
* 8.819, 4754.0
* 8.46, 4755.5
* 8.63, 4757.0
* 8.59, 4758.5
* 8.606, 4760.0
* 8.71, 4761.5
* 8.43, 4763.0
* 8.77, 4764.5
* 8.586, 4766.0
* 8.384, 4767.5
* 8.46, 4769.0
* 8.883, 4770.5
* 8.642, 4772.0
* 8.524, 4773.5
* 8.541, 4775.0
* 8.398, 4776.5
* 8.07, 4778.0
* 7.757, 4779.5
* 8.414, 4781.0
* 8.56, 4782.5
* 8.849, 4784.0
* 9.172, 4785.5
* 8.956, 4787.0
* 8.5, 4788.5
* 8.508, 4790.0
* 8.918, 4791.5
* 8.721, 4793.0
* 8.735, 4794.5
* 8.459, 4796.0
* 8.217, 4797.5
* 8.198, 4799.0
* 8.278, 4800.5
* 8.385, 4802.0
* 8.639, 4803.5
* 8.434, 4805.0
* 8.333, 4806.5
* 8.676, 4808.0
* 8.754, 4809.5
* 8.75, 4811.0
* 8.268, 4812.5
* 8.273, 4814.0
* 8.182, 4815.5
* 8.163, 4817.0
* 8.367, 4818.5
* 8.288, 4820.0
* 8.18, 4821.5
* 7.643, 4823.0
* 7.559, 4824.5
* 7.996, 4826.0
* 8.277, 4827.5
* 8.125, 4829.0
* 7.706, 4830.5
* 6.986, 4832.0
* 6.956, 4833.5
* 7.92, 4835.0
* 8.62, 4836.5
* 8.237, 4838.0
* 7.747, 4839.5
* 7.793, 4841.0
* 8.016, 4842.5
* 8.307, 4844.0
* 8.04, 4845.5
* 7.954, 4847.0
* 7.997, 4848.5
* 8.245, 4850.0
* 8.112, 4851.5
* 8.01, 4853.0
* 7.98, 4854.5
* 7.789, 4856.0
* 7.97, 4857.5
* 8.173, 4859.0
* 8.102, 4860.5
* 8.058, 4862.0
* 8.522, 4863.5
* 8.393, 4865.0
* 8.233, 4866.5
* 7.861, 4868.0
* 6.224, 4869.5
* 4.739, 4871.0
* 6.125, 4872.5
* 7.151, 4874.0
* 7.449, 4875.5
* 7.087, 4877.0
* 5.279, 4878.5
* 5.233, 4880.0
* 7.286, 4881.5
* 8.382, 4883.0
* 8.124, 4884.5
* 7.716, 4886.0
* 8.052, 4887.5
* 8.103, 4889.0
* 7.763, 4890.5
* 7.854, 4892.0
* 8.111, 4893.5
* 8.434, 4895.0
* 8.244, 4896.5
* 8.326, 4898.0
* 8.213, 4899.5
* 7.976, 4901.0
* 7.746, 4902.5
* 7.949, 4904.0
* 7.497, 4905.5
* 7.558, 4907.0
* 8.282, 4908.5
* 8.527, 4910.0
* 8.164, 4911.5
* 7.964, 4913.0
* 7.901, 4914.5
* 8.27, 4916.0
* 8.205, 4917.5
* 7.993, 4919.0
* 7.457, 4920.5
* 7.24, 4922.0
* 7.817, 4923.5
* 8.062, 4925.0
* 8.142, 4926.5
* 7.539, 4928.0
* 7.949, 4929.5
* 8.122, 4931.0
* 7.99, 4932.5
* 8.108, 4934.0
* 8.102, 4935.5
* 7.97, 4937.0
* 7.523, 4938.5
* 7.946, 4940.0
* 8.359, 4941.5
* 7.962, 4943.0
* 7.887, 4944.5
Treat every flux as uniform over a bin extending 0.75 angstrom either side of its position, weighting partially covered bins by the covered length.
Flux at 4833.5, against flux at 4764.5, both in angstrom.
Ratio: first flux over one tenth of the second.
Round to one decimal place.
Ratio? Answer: 7.9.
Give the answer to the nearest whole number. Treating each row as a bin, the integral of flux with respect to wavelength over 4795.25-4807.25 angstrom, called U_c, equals 100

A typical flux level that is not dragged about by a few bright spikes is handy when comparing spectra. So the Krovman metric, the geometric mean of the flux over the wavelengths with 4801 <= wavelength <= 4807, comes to 8.4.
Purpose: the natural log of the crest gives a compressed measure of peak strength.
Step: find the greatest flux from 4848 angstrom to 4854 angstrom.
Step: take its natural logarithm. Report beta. 2.11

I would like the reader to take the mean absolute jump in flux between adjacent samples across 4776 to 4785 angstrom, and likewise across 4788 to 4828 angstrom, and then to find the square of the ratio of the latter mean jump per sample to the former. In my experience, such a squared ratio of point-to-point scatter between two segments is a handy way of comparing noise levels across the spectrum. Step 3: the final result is 0.3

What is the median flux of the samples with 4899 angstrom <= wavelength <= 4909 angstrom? 7.95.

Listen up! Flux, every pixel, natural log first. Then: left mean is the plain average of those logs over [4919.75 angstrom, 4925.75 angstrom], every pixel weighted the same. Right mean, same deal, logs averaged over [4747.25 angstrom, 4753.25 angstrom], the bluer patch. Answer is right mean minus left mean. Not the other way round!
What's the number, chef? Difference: 0.17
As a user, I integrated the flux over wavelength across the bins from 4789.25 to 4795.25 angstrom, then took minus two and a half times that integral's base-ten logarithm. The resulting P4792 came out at -4.30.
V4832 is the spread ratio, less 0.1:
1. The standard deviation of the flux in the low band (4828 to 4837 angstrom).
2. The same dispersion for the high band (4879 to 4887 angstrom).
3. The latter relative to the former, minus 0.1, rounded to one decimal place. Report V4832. 1.8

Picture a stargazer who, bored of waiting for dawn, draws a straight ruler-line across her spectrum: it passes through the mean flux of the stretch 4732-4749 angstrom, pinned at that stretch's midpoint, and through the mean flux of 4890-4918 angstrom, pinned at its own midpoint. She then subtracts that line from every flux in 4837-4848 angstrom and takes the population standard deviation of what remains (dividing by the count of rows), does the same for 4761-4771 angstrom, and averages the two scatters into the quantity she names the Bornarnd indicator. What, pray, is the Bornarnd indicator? 0.19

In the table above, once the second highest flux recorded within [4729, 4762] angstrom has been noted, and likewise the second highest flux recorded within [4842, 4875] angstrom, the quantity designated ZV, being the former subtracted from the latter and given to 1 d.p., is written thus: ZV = -1.0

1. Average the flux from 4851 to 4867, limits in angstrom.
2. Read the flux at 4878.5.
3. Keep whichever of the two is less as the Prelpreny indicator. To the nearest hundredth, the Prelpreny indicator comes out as 5.28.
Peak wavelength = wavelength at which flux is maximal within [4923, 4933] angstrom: 4926.5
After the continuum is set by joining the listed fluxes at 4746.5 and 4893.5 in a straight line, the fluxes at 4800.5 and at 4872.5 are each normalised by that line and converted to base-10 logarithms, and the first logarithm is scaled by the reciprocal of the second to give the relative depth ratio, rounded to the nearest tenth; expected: 0.2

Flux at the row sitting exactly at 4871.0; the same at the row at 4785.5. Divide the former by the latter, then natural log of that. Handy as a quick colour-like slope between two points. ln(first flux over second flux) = -0.66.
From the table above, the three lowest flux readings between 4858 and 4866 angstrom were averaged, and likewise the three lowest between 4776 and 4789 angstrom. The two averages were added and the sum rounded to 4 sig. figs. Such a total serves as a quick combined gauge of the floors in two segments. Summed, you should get 16.19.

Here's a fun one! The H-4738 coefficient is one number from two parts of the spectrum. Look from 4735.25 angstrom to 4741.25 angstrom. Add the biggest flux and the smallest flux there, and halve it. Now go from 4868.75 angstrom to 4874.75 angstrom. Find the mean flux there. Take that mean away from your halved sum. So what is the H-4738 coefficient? 2.9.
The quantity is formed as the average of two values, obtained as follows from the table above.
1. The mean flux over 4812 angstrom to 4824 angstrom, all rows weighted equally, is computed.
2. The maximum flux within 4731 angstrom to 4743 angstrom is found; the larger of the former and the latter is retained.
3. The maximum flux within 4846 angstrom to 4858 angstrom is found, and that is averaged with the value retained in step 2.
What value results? 8.9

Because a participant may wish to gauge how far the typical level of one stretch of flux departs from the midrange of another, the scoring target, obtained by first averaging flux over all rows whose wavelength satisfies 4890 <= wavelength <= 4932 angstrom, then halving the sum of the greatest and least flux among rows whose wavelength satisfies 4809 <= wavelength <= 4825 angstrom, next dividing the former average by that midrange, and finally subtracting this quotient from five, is 4.02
